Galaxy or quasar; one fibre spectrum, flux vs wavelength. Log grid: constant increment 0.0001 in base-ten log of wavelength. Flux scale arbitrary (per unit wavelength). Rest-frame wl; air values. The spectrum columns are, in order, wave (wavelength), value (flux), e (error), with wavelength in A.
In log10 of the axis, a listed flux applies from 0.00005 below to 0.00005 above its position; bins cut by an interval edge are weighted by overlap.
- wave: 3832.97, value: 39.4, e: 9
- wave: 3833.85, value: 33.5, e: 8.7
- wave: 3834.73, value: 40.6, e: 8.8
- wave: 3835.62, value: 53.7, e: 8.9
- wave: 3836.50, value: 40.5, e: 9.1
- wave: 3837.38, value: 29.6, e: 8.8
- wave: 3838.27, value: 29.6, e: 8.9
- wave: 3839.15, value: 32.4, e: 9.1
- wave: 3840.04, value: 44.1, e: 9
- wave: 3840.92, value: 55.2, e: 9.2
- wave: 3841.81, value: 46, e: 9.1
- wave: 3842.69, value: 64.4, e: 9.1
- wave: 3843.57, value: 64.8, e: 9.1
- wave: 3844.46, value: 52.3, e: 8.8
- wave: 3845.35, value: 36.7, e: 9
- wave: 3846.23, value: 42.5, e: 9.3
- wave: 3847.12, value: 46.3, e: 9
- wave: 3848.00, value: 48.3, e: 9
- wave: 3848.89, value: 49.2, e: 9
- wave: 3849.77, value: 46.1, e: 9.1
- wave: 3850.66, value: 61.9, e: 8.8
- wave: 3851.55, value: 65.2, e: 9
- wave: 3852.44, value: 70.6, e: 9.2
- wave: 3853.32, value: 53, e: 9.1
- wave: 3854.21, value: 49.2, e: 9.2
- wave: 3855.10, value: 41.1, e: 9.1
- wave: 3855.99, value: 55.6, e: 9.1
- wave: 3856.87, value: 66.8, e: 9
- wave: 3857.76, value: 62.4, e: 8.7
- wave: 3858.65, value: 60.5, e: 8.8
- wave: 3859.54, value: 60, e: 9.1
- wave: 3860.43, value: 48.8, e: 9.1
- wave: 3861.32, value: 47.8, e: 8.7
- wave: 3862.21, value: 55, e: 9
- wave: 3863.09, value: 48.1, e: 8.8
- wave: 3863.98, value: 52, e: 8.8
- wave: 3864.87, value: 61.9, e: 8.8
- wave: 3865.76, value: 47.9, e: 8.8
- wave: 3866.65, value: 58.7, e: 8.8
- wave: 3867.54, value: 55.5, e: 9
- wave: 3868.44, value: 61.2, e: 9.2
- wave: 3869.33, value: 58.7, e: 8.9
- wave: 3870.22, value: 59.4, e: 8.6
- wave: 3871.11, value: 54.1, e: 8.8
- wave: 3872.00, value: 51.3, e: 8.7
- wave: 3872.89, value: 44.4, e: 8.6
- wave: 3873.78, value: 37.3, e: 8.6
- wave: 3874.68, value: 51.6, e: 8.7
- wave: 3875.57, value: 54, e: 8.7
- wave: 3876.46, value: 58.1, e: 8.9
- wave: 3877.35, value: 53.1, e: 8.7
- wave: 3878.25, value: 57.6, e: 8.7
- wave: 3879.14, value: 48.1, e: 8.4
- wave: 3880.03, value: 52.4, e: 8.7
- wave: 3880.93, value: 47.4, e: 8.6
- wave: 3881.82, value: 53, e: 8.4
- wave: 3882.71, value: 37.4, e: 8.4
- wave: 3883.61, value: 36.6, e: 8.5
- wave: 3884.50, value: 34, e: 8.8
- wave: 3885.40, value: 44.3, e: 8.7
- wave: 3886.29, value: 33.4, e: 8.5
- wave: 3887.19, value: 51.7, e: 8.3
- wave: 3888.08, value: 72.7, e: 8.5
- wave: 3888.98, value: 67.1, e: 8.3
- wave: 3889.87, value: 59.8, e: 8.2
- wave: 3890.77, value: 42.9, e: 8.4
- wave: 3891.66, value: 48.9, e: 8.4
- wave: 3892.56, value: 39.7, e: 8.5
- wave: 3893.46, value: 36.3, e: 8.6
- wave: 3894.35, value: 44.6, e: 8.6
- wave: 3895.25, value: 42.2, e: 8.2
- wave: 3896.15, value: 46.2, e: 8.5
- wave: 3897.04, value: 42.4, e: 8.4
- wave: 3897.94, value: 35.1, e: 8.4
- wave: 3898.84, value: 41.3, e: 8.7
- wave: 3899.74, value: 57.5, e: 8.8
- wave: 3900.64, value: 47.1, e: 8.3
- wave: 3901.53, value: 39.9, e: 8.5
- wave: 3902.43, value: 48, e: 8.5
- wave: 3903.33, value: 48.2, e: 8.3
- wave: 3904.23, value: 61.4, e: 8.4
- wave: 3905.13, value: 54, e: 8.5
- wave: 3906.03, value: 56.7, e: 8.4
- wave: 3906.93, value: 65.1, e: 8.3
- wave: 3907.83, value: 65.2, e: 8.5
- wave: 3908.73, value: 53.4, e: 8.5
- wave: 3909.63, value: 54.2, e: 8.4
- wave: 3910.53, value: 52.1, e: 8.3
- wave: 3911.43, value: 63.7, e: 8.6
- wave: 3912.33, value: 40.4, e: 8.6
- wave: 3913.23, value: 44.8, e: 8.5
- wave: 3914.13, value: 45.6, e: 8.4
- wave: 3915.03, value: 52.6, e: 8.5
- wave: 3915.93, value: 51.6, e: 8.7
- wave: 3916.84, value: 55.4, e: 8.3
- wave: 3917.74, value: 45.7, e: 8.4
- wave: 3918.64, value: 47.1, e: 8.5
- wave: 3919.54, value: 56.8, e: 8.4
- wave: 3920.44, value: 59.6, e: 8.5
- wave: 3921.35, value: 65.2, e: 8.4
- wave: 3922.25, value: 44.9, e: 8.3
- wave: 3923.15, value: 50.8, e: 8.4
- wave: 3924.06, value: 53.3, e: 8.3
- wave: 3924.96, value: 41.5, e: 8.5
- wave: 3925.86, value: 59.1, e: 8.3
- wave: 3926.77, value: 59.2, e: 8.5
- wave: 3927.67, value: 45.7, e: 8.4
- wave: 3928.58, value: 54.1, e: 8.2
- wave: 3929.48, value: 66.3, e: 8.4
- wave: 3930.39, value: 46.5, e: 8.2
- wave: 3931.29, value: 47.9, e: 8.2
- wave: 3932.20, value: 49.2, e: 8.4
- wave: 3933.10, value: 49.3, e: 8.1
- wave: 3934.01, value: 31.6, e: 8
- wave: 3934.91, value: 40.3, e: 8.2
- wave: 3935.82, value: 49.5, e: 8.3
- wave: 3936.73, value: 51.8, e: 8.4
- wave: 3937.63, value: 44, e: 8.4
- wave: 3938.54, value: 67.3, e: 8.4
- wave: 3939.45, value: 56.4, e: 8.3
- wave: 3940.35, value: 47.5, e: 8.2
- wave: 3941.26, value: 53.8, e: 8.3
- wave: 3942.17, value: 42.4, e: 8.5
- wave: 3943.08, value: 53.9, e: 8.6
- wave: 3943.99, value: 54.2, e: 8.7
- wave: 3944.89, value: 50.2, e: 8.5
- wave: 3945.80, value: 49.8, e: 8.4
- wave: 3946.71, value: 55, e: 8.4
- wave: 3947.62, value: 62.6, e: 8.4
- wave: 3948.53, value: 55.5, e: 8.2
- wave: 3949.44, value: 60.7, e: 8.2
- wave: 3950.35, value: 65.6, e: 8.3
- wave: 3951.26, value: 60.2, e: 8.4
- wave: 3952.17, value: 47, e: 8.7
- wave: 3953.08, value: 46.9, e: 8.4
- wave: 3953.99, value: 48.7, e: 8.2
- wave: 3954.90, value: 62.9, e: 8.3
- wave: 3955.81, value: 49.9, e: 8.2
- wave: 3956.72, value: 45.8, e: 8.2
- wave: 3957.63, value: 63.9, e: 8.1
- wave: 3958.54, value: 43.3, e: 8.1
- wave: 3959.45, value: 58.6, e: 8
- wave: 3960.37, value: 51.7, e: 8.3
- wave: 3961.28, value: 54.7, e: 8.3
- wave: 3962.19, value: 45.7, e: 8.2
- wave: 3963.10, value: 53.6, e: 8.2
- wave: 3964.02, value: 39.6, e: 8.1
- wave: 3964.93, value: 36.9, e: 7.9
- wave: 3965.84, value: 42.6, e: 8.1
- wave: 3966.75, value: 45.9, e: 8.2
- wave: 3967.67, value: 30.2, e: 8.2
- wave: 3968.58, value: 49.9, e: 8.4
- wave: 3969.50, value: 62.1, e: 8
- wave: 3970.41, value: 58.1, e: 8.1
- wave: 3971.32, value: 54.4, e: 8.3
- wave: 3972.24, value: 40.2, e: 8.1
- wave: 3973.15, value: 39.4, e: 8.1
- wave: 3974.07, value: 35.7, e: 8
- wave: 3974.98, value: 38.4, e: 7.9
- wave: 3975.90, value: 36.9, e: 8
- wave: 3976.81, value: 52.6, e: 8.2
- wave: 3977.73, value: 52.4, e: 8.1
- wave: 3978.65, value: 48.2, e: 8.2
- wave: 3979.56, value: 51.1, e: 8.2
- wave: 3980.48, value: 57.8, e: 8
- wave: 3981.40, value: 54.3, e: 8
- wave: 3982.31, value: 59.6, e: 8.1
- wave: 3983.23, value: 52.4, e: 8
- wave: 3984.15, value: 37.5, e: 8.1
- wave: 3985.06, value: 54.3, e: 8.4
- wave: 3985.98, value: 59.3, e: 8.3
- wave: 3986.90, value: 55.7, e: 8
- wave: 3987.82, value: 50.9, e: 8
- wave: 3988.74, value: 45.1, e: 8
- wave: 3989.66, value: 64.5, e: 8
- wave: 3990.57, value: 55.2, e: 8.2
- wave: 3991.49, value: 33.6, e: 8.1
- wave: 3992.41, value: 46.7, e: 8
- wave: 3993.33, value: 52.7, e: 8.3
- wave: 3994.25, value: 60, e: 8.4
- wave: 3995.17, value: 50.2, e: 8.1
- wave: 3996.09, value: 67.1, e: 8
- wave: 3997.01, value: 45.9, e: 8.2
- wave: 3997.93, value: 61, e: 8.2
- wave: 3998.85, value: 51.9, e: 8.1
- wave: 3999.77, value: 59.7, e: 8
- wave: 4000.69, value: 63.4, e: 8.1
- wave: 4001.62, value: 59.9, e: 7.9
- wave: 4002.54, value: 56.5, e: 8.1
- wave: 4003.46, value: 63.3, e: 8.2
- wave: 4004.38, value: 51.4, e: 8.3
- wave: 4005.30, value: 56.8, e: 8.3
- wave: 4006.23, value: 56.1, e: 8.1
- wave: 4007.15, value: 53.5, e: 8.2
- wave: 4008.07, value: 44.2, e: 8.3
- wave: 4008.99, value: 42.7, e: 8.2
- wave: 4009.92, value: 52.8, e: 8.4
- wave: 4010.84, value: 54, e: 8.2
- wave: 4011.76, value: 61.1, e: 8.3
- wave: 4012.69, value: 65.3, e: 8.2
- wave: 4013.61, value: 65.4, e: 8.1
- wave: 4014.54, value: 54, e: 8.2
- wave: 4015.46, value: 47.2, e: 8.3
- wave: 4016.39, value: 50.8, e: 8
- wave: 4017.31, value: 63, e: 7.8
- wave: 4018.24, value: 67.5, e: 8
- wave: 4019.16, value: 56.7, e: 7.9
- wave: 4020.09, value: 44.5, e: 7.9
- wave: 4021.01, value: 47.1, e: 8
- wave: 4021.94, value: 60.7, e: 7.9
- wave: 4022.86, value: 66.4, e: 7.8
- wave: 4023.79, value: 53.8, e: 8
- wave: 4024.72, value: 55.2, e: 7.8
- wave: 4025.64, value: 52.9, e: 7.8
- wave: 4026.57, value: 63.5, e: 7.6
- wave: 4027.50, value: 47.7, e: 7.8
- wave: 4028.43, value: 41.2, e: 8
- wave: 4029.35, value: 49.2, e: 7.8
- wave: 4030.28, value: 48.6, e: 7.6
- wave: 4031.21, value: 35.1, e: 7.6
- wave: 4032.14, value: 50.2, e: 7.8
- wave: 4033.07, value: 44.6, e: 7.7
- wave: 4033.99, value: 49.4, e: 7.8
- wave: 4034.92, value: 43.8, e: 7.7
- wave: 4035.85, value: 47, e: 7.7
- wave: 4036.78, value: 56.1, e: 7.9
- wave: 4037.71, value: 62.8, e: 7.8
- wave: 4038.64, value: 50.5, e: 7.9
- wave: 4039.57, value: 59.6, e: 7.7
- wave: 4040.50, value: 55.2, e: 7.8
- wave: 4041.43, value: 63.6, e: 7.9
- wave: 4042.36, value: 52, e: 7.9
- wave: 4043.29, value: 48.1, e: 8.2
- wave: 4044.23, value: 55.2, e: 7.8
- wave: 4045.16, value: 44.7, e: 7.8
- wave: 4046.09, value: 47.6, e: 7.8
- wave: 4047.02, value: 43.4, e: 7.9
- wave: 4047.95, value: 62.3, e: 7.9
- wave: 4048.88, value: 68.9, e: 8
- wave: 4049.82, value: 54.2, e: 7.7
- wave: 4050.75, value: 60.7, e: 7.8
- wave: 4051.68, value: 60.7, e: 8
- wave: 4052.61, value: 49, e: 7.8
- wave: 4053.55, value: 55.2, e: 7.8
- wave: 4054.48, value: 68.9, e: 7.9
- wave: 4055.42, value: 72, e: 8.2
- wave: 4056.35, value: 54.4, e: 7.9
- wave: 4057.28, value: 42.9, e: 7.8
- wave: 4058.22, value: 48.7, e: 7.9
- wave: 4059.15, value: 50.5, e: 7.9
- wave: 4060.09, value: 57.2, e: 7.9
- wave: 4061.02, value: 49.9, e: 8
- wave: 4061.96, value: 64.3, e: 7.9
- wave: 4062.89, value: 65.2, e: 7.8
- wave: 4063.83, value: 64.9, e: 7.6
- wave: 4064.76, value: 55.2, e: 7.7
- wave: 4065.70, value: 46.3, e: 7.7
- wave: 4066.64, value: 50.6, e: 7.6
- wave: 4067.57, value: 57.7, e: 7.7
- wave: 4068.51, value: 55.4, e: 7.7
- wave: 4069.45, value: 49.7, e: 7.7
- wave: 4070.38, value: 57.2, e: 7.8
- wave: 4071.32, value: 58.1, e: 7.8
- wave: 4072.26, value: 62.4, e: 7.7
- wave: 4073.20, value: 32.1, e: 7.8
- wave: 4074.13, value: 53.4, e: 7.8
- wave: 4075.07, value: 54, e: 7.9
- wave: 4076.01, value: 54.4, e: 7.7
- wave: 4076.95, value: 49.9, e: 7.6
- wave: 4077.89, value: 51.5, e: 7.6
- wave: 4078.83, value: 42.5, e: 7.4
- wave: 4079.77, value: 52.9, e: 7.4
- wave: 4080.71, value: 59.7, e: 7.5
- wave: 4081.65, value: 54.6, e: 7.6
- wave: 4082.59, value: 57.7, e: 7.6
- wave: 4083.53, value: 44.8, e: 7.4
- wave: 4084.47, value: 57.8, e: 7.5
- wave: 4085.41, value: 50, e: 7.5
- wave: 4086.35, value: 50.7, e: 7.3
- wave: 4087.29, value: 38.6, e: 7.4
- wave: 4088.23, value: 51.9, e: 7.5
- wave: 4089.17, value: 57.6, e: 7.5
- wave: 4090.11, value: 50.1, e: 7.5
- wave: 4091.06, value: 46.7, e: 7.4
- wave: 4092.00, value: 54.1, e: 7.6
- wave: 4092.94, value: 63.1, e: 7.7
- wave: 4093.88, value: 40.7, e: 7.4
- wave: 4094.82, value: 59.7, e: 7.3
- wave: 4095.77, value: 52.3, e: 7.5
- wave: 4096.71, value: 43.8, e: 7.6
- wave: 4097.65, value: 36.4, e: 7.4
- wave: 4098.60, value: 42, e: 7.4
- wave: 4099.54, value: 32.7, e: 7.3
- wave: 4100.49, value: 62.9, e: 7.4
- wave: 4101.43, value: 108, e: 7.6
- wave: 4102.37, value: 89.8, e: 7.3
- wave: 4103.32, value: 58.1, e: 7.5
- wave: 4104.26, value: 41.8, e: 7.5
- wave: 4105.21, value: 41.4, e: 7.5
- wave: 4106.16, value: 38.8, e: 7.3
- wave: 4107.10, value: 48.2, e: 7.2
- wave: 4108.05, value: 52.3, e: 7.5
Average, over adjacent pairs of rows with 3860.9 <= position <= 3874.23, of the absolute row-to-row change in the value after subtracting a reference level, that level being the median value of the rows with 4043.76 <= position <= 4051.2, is 6.2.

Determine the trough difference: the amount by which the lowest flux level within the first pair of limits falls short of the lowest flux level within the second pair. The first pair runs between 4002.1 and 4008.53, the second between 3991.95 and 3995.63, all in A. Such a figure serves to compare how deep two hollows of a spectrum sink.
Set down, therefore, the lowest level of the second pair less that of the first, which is 2.5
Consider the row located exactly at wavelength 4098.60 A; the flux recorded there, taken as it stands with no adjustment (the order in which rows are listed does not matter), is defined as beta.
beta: 42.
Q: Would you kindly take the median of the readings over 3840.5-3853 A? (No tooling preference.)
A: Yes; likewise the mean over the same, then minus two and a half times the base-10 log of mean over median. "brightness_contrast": -0.058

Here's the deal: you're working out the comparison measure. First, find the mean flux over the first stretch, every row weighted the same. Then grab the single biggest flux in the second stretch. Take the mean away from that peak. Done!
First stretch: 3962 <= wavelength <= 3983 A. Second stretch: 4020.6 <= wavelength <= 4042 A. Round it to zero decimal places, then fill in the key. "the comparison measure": 19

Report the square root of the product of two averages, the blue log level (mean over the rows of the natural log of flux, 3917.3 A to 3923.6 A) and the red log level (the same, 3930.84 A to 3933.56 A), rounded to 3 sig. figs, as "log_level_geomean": 3.92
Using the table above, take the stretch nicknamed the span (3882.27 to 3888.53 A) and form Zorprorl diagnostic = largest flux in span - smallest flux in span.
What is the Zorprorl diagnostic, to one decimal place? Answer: 39.3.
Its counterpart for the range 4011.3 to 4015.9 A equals 18.2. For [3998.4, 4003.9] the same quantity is 11.5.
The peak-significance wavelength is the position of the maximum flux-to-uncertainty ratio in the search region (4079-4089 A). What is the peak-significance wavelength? 4080.71 A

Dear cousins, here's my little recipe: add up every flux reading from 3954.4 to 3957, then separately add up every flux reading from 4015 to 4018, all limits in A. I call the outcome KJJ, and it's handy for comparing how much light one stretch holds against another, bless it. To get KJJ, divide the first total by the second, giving 0.99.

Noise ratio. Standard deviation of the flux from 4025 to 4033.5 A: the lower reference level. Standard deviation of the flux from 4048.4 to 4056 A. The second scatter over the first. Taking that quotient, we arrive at 1.0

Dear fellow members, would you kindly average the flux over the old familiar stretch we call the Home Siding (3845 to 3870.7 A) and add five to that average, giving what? 59.2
